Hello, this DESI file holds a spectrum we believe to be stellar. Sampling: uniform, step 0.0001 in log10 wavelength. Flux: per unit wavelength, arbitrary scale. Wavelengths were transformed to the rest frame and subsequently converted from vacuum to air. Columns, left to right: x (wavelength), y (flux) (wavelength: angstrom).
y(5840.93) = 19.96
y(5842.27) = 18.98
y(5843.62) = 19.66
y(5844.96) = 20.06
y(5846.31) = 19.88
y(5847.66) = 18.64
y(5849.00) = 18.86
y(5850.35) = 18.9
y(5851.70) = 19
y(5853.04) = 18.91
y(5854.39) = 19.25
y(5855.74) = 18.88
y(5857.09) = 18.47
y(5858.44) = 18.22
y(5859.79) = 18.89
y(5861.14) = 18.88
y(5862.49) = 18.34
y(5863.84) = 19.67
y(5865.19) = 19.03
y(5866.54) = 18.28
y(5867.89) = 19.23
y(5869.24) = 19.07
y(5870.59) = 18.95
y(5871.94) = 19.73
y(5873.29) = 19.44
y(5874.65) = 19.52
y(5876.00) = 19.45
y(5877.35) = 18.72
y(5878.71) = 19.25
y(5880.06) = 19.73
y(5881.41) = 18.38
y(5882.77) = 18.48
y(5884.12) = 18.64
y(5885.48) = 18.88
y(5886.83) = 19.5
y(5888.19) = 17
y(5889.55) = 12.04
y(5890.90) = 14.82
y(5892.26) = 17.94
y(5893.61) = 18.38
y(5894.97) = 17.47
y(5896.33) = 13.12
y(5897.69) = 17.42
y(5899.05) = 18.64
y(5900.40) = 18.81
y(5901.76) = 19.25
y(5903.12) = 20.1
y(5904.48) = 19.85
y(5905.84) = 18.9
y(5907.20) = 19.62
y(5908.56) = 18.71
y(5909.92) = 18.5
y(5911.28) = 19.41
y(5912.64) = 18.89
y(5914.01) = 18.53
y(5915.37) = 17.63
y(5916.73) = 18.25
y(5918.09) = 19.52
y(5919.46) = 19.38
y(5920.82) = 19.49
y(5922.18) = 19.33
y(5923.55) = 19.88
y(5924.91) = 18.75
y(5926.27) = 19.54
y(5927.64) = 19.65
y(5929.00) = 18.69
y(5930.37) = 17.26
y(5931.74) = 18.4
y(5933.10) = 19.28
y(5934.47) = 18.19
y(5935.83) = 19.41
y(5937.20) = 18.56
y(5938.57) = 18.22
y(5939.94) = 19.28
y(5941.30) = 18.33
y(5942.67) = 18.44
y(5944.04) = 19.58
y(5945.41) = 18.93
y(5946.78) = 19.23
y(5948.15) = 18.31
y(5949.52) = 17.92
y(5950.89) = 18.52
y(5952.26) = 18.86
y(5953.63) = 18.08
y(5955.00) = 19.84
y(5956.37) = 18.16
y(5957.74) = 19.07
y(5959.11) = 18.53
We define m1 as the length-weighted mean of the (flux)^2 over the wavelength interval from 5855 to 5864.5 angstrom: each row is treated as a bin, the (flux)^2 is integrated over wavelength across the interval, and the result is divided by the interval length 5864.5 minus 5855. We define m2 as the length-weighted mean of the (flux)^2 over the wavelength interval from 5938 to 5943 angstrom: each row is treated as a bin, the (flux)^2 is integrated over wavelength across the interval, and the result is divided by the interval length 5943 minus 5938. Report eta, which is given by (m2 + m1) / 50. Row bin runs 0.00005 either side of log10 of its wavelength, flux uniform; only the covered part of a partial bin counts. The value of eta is 14.0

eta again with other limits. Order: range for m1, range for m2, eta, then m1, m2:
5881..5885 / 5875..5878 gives 14.2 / 343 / 367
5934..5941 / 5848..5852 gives 14.2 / 351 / 357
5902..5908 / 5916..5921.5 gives 15.0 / 383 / 367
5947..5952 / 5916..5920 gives 14.0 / 338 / 362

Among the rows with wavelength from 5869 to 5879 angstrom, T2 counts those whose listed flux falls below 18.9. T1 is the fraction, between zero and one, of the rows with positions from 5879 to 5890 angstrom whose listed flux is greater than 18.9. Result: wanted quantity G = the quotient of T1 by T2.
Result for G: 0.25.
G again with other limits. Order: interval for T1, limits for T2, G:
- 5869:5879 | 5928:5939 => 0.15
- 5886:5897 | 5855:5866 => 0.02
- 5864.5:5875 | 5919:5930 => 0.44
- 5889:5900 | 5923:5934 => 0.00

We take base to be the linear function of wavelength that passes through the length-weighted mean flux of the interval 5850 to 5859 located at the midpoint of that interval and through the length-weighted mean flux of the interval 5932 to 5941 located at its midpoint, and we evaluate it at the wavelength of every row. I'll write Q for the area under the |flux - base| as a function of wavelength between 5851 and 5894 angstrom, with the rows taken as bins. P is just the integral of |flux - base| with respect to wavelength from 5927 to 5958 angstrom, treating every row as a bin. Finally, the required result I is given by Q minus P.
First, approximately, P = 16.9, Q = 33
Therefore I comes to 16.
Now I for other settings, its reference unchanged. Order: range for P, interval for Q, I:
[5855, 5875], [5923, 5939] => 1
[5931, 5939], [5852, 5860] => -2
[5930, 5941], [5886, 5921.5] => 37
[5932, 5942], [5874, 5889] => 4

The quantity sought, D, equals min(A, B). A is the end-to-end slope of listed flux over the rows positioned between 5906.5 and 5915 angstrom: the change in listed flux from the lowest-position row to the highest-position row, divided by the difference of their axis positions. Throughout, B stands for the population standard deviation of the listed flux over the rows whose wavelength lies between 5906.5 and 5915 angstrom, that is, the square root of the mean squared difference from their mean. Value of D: -0.16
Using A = -0.16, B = 0.4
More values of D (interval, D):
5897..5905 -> 0.36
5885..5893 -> -0.14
